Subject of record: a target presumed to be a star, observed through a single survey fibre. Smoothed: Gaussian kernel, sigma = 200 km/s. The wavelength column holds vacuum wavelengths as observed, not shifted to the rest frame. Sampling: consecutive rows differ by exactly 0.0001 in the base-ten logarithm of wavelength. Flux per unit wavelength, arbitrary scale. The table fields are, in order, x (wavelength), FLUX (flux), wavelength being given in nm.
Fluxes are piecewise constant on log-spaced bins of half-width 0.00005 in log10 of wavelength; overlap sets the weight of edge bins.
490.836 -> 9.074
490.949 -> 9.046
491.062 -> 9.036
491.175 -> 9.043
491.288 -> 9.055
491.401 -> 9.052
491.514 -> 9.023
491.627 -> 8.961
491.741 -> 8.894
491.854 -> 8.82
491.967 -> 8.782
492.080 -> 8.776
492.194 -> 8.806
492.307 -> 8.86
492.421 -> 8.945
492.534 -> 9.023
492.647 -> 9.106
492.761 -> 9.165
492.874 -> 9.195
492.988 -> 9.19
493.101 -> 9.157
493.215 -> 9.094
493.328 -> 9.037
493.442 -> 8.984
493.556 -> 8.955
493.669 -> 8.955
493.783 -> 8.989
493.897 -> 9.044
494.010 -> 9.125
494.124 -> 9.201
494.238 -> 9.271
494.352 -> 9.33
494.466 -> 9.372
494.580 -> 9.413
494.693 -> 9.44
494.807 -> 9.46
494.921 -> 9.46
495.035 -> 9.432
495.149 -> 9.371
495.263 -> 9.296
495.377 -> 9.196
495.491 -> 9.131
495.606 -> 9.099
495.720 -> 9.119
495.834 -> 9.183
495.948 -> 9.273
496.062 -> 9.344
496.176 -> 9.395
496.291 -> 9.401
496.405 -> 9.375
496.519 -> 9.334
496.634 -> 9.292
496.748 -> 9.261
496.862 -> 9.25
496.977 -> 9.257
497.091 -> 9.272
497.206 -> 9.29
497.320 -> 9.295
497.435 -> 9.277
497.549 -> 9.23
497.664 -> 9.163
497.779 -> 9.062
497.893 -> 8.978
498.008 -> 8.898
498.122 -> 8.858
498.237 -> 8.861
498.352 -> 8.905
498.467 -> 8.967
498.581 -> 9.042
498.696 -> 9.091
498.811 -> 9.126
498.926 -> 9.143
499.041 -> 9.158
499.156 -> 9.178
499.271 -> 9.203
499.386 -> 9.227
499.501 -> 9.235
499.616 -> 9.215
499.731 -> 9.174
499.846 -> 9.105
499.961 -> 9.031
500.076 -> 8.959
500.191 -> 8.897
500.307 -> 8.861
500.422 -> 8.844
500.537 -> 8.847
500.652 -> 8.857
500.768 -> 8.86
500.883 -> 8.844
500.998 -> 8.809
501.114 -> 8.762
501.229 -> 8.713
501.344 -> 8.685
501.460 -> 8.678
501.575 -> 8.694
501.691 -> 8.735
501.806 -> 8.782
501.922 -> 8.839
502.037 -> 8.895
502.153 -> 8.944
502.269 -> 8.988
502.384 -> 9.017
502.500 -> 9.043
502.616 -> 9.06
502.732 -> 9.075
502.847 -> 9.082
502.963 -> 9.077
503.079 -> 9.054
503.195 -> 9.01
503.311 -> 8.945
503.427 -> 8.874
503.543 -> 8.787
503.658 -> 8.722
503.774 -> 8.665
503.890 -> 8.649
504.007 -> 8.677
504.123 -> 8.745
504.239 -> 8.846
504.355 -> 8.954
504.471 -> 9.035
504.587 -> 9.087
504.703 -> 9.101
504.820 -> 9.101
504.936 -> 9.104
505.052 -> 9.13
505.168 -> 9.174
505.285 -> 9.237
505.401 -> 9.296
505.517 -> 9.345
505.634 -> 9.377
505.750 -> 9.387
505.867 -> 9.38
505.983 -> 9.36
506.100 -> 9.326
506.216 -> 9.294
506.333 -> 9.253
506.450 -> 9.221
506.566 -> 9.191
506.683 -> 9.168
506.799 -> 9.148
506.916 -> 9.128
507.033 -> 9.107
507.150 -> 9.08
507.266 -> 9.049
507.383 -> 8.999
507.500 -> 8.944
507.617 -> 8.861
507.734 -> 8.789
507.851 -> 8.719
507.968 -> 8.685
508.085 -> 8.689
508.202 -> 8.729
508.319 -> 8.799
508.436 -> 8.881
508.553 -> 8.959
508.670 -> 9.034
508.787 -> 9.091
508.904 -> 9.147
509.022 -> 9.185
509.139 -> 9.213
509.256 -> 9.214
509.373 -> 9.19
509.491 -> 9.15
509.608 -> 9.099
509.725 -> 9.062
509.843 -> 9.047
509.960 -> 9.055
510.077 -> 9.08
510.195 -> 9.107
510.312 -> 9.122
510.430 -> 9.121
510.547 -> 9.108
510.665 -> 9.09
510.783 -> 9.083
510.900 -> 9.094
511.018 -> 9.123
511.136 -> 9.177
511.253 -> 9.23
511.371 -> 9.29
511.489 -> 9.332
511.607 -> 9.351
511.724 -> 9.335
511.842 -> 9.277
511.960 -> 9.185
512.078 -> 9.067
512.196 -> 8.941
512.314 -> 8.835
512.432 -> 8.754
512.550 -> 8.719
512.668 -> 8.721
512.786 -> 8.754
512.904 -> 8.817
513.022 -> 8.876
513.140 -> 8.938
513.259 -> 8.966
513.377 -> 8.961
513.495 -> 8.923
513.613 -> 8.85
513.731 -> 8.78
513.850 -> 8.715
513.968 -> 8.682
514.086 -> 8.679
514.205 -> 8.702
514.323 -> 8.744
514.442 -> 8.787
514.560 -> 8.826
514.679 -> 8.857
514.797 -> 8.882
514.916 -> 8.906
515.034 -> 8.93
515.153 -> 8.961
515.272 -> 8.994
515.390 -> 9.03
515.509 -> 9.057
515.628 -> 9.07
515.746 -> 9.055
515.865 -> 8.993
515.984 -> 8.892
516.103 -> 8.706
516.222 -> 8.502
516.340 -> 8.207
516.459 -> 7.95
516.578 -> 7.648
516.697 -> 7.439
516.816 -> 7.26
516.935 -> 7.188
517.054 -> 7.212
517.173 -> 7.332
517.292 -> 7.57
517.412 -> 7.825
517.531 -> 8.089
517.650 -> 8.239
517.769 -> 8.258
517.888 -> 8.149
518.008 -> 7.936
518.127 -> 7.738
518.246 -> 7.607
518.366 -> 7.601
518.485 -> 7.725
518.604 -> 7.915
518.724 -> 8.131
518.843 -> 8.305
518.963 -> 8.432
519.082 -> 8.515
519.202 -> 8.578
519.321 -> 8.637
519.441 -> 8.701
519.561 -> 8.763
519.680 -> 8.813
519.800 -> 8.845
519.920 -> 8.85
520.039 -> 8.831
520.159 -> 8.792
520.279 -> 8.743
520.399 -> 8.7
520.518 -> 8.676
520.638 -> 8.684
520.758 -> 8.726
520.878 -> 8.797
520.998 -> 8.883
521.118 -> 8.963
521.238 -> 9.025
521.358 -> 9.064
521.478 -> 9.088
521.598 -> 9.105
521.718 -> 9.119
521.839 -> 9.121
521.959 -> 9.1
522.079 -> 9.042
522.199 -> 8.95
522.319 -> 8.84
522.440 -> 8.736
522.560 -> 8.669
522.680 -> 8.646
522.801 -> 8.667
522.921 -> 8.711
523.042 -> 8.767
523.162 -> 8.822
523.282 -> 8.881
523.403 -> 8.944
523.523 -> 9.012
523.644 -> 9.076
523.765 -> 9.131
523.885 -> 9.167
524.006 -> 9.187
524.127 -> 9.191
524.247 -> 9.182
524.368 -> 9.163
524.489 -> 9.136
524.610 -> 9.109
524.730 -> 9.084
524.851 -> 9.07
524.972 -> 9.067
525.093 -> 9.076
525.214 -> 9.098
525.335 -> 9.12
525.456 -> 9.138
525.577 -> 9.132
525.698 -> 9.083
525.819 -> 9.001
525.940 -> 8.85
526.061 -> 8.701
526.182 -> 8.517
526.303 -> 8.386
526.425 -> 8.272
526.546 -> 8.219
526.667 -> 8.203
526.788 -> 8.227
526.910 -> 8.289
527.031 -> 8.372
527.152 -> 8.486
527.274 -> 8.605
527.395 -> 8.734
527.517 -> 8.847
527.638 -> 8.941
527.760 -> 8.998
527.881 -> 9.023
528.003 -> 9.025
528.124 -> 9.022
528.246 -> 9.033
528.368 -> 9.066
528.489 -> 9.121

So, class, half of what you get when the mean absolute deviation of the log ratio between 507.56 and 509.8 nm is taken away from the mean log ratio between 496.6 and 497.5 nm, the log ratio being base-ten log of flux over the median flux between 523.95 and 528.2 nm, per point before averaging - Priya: 0.0018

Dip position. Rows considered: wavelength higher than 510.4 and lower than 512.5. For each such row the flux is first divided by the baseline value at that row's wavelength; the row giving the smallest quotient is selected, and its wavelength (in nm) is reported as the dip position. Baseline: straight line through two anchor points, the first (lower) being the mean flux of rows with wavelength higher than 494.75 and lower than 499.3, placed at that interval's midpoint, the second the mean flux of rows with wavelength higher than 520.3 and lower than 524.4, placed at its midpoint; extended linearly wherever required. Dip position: 512.432 nm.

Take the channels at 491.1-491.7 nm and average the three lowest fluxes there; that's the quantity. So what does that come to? 9.01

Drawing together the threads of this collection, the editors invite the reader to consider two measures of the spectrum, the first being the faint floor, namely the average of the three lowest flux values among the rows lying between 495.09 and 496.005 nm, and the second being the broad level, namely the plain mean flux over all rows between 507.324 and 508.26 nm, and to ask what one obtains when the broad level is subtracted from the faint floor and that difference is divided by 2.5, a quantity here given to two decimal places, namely 0.13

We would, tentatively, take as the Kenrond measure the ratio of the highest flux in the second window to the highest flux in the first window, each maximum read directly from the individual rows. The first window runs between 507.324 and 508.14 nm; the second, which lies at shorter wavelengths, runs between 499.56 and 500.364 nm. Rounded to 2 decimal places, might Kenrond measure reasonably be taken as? 1.02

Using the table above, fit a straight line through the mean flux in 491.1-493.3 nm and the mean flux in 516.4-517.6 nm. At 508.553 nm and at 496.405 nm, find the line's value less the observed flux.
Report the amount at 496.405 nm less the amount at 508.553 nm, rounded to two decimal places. 0.29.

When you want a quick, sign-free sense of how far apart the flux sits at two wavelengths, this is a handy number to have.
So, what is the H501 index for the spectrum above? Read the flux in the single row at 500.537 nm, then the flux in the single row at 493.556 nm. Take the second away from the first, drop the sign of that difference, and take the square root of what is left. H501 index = 0.33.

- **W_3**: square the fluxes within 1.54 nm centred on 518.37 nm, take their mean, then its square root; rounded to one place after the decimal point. 8.0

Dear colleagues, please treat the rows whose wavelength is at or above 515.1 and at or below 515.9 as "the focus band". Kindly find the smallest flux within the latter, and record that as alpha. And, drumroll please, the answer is 8.961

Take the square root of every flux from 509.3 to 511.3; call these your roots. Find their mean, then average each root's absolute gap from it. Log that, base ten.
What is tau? -2.21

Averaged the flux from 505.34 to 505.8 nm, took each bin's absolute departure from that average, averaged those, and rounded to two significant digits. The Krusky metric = 0.031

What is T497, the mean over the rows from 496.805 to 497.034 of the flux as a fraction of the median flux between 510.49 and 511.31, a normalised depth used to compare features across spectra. 1.02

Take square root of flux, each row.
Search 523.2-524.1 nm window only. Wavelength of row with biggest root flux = 524.006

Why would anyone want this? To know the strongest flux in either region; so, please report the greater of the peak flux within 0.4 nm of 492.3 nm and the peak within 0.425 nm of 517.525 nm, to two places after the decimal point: 9.11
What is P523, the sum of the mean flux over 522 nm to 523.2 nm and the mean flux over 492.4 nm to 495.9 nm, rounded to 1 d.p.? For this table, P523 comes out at 18.0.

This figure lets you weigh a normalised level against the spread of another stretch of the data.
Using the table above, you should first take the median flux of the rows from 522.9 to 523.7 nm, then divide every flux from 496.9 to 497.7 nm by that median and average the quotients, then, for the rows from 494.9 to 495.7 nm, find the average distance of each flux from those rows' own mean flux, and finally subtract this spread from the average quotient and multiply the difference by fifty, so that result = 46.0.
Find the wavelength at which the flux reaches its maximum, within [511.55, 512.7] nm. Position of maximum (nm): 511.607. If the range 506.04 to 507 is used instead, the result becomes 506.100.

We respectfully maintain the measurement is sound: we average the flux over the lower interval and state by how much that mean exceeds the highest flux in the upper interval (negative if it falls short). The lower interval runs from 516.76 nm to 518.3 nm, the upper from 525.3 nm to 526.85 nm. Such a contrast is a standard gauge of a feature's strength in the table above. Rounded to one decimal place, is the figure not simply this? -1.4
